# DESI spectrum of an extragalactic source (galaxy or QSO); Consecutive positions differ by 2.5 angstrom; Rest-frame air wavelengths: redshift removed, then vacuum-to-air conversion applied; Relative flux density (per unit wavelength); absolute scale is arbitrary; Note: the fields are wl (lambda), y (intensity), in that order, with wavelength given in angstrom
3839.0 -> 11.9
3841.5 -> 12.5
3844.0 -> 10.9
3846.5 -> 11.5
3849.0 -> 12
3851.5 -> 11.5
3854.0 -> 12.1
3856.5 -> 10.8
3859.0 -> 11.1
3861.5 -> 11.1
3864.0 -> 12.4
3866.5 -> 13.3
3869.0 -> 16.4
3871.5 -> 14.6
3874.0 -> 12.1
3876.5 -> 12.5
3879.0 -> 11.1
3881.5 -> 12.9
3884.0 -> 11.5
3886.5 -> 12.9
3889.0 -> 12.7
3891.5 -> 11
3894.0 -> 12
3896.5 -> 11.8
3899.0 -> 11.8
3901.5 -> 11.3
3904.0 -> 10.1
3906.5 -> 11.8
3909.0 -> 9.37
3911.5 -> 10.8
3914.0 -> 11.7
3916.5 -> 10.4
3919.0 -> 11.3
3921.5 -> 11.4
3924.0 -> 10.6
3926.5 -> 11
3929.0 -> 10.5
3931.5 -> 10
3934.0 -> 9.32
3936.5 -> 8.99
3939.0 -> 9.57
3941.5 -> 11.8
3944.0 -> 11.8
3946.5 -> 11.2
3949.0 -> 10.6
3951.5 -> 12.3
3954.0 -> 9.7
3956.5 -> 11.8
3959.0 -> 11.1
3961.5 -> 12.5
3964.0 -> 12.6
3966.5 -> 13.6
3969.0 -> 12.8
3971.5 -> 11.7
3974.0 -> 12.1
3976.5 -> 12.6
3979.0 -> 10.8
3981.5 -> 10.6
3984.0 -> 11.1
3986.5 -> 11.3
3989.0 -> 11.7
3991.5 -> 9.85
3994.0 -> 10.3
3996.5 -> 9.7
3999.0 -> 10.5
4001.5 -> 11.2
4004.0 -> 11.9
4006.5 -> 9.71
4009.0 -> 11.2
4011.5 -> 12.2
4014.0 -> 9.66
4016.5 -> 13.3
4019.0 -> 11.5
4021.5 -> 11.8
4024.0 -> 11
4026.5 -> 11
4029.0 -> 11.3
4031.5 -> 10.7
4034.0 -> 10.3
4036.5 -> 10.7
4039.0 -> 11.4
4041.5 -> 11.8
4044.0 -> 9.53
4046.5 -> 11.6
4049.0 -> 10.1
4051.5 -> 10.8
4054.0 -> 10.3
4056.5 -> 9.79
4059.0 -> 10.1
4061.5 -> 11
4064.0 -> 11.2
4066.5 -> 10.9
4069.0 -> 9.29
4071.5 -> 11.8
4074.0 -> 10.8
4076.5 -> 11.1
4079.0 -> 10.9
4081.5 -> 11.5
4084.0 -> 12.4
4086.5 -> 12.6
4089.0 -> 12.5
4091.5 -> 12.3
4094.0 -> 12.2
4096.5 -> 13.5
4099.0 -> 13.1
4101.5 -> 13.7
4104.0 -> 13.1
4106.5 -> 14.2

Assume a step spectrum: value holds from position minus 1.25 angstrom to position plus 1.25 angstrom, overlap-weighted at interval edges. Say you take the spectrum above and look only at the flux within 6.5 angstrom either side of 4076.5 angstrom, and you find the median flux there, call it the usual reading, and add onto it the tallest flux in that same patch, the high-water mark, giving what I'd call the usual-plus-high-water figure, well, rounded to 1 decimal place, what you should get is 22.9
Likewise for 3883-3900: 24.7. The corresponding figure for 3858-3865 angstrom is 23.5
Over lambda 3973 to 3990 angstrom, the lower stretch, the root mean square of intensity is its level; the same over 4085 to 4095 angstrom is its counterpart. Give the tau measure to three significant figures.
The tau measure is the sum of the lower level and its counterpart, 23.9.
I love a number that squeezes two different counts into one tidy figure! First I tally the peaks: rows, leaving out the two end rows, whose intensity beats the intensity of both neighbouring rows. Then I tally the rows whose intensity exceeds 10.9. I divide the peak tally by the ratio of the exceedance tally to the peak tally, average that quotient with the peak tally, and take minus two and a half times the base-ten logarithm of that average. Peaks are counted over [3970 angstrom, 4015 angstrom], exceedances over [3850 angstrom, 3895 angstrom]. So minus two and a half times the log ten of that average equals -1.27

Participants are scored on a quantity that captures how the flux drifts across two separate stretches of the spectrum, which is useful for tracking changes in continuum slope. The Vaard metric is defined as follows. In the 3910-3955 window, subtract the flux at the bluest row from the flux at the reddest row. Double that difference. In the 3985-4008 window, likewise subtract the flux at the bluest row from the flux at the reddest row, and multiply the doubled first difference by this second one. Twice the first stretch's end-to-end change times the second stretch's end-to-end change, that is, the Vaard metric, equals 3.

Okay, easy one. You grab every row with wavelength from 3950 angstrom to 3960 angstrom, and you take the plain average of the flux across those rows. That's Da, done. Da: 11.2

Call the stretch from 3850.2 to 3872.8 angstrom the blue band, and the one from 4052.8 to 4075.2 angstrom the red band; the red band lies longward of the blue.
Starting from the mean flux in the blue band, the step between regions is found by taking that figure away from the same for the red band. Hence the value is -2.0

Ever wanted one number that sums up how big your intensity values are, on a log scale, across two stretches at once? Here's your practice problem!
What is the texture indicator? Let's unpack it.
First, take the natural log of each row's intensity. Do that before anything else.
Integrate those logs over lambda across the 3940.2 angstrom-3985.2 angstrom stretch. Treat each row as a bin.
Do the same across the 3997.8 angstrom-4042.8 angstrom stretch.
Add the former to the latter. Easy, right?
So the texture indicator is 219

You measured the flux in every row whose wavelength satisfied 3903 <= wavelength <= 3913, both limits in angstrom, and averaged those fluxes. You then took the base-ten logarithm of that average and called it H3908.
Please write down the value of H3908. 1.02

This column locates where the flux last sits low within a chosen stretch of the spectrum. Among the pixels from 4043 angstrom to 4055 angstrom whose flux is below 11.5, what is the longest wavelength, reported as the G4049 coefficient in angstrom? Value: 4054.0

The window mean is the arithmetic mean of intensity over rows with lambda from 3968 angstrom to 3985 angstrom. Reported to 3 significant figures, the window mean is 11.7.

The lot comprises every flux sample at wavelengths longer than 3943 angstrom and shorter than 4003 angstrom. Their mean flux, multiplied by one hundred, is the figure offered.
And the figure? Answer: 1139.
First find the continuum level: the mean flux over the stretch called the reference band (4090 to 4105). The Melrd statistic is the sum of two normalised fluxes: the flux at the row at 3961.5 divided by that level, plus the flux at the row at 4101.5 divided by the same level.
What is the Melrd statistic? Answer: 2.02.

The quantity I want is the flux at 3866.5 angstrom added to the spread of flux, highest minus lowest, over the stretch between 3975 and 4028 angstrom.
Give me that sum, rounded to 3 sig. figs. 16.9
